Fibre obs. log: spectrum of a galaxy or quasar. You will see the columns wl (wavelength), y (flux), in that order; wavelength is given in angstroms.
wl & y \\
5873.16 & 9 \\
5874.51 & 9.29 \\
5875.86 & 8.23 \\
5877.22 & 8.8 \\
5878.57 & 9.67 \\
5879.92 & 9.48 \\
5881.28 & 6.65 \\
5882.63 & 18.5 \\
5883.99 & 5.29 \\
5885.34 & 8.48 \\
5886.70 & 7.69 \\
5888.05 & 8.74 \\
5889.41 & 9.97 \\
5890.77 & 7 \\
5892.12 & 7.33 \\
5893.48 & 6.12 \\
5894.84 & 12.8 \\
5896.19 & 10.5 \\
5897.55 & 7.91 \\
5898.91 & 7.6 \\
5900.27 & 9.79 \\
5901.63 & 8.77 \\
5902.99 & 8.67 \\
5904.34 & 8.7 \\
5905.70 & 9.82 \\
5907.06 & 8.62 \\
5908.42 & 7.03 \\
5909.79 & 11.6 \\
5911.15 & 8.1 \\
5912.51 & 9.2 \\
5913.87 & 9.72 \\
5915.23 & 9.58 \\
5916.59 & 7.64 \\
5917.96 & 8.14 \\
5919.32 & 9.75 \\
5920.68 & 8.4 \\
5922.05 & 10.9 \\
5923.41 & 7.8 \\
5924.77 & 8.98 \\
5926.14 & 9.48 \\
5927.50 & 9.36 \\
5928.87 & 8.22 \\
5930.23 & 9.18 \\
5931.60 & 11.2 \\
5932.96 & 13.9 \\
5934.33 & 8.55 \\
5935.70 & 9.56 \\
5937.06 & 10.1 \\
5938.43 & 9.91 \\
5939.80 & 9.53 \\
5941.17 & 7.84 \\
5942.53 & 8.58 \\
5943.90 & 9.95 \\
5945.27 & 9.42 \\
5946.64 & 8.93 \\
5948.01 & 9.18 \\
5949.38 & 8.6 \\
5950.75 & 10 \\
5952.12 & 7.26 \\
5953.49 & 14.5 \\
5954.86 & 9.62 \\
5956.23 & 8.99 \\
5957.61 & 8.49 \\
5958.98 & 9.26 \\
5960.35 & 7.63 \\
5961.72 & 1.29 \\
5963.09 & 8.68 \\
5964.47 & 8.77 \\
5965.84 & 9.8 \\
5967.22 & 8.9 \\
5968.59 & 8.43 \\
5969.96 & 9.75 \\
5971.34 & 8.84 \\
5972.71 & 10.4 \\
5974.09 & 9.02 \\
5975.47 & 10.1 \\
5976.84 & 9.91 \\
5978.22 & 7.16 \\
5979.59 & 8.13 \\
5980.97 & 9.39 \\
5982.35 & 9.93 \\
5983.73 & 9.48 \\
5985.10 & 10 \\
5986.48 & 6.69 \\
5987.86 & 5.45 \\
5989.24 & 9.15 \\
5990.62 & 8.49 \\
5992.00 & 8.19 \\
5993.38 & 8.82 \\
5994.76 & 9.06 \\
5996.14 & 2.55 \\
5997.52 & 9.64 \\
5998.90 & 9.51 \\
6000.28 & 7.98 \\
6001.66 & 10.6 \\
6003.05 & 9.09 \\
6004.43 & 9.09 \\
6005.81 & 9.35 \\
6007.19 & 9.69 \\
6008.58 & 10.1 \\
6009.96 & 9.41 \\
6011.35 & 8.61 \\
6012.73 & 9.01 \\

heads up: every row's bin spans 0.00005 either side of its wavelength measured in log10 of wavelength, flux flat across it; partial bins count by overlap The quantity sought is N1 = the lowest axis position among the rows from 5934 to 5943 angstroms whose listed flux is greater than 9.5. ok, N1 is 5935.70 angstroms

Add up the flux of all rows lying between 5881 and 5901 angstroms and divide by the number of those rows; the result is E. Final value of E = 8.96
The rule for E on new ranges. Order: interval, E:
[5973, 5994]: 8.66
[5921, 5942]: 9.63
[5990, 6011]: 8.77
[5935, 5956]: 9.53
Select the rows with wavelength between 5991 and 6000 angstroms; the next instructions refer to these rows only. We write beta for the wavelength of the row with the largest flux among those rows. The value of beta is 5997.52 angstroms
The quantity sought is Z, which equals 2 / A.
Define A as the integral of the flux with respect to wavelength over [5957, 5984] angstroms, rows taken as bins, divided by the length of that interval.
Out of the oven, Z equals 0.231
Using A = 8.66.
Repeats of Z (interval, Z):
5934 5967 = 0.224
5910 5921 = 0.223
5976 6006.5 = 0.234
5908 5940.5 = 0.212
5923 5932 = 0.219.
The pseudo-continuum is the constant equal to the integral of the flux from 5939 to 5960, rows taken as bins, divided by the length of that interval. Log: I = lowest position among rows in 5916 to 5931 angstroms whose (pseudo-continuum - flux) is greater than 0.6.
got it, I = 5916.59 angstroms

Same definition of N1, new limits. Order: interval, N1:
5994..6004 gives 5997.52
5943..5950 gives 5943.90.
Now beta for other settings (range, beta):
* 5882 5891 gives 5882.63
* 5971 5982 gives 5972.71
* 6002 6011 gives 6008.58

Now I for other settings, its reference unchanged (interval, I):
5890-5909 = 5890.77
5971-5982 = 5978.22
